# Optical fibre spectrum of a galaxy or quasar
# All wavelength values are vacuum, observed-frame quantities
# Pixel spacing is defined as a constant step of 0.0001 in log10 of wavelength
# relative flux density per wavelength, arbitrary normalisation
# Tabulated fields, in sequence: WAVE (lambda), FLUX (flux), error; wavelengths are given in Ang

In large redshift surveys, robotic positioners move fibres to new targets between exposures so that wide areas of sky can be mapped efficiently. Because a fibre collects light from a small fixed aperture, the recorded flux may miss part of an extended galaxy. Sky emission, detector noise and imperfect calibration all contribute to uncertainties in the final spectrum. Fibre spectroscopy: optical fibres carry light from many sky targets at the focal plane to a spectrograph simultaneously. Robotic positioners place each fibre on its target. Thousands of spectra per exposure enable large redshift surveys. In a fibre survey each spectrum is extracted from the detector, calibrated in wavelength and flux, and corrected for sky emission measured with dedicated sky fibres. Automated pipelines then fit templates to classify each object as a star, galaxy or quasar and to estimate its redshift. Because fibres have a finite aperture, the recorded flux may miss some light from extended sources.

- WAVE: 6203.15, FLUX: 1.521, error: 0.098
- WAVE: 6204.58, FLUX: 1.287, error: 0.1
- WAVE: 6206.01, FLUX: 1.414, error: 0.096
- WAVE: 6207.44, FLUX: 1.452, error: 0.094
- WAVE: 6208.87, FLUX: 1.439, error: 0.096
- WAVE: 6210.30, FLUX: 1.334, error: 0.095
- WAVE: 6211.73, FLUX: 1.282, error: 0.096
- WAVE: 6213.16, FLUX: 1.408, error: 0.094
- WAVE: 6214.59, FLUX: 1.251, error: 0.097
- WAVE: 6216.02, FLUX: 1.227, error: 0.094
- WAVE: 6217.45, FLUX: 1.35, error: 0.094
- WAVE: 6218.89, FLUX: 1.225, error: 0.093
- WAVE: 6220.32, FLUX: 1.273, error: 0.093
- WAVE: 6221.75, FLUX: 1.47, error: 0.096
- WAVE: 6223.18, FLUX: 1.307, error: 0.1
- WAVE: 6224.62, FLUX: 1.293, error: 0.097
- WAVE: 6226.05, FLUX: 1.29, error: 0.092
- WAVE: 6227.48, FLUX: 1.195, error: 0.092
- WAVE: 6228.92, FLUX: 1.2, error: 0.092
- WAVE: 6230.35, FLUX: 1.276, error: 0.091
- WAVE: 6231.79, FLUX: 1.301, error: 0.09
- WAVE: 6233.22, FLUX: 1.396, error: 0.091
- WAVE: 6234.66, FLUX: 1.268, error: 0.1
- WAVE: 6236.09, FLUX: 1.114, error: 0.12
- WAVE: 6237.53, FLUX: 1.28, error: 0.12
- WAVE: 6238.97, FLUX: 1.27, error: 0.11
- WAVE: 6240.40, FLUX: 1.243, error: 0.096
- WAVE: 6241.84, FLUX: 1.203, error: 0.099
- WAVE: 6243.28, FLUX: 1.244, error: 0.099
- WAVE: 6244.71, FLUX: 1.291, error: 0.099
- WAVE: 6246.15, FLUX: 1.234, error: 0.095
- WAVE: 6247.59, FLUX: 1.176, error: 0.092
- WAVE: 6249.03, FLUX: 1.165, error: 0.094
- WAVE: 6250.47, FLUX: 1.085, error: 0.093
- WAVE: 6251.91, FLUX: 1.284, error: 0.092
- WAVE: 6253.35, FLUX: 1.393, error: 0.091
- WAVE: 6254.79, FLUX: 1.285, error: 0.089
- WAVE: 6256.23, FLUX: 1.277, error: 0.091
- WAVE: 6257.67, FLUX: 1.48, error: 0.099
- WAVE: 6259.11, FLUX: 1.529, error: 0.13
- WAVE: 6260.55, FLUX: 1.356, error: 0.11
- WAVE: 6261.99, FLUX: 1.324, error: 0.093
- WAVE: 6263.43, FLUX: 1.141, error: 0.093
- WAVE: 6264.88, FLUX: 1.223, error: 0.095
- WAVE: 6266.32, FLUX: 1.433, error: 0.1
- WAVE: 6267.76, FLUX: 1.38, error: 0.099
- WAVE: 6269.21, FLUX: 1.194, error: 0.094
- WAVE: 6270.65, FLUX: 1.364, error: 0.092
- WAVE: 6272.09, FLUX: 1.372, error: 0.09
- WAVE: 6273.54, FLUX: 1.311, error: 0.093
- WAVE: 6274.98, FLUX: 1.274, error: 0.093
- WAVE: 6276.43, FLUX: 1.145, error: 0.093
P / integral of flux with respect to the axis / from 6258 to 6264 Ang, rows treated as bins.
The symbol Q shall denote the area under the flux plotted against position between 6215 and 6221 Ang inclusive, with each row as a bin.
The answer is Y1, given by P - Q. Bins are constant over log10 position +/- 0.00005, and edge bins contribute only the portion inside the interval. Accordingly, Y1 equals 0.52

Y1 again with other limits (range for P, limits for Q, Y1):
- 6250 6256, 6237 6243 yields 0.14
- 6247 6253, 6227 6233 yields -0.40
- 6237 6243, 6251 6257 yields -0.34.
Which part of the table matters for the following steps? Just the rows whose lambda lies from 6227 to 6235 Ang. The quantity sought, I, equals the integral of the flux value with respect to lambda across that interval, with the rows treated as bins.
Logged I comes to 10.2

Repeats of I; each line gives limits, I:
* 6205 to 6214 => 12.4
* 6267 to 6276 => 11.8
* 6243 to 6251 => 9.6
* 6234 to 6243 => 11.1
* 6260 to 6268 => 10.4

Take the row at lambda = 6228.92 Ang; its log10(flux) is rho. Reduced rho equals 0.079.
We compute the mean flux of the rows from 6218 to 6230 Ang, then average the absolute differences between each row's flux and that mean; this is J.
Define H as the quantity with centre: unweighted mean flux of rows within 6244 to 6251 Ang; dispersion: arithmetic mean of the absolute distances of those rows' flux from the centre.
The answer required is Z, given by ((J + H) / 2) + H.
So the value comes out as 0.12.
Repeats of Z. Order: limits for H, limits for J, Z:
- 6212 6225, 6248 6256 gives 0.14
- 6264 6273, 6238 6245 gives 0.13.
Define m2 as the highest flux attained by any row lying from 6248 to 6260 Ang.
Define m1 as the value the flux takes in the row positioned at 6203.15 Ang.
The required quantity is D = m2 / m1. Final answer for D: 1.01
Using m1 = 1.521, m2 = 1.529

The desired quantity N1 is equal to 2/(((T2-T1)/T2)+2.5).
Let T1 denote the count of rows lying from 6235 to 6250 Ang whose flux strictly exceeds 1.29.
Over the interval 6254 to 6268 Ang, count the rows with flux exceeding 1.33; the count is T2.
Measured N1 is 0.6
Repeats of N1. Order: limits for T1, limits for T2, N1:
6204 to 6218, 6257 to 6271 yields 0.8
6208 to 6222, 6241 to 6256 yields -1.3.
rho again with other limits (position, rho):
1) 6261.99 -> 0.122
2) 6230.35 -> 0.106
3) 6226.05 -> 0.111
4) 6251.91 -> 0.109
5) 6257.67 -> 0.170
